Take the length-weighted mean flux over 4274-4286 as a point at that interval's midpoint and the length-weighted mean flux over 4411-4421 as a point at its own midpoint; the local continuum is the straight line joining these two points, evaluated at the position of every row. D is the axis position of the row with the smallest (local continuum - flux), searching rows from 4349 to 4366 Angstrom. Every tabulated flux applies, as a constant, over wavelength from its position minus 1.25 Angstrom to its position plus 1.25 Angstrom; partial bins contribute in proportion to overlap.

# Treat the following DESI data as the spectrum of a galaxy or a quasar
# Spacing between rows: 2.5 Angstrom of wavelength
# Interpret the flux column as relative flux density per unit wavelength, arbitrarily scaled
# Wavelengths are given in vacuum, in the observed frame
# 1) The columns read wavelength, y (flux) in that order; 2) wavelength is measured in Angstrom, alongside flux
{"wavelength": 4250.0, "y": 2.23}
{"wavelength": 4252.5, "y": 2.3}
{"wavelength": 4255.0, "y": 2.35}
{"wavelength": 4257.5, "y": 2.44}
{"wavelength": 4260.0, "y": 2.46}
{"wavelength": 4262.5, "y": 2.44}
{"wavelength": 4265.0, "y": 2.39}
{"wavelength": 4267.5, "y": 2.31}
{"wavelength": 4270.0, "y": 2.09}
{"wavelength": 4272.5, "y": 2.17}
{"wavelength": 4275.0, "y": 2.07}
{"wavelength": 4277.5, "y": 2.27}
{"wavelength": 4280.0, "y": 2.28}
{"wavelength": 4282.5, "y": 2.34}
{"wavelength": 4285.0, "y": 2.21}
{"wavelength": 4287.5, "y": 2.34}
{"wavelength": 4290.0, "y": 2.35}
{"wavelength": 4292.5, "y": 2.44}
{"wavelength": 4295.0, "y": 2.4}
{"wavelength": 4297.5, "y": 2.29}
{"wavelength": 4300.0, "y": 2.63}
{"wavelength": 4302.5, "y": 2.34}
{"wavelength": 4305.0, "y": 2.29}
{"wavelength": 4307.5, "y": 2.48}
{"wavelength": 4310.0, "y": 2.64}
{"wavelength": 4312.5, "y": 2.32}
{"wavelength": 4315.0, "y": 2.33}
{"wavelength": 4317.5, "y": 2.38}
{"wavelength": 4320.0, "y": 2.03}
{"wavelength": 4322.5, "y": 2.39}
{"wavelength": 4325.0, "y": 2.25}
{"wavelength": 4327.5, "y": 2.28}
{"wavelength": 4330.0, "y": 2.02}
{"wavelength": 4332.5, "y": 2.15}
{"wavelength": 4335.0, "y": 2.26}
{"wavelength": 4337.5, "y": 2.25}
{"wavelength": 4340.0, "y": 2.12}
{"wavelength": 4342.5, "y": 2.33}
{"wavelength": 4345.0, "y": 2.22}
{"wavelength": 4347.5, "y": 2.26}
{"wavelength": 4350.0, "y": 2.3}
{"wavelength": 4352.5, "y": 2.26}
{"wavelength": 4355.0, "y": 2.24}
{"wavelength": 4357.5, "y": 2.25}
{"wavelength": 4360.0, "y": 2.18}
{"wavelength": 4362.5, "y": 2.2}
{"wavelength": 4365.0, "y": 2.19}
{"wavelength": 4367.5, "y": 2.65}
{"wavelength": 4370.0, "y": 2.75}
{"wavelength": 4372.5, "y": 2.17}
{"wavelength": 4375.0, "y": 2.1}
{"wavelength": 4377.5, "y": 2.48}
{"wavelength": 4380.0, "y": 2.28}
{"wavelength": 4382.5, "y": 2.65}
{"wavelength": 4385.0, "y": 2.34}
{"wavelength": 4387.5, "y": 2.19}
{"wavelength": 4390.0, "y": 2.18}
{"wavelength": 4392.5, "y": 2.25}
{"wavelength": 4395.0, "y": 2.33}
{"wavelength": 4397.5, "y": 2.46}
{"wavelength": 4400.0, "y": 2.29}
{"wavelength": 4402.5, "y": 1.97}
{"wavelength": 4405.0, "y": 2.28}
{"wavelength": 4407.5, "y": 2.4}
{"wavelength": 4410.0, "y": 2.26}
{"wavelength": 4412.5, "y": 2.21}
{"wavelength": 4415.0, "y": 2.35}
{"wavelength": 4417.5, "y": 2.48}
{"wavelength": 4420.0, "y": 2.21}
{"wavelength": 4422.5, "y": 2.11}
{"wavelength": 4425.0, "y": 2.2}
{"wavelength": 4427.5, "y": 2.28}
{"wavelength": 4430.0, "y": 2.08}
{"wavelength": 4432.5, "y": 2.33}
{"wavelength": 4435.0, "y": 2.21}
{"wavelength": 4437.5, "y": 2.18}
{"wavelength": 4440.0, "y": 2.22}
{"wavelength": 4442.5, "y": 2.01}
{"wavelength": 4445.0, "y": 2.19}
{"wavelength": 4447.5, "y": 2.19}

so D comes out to 4350.0 Angstrom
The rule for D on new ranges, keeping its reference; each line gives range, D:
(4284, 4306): 4300.0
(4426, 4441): 4432.5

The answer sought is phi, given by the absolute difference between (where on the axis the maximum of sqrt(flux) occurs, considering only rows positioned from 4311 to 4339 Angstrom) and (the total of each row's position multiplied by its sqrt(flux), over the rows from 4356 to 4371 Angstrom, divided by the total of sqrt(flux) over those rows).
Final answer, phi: 41.4 Angstrom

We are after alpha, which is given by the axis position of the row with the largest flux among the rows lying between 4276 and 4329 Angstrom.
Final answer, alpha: 4310.0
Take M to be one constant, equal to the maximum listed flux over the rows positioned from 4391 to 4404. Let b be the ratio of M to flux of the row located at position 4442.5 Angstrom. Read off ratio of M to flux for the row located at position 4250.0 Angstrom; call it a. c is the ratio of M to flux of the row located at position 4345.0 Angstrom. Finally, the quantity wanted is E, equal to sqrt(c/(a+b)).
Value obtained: 0.69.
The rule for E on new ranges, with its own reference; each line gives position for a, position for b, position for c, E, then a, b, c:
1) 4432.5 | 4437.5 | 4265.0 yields 0.69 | 1.06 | 1.13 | 1.03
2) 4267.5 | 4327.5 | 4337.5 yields 0.71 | 1.06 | 1.08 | 1.09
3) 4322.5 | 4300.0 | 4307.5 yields 0.71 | 1.03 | 0.94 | 0.99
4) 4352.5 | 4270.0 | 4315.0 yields 0.68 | 1.09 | 1.18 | 1.06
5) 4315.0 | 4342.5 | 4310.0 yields 0.66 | 1.06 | 1.06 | 0.93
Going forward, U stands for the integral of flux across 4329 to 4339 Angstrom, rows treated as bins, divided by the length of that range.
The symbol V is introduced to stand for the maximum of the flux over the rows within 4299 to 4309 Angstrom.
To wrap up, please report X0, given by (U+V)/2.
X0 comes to 2.40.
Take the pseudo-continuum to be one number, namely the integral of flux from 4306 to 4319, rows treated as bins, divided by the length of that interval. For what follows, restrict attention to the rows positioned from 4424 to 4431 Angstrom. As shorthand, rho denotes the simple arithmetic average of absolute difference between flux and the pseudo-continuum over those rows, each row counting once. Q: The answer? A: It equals 0.23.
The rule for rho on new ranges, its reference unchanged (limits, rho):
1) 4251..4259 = 0.07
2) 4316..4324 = 0.15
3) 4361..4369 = 0.23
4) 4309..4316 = 0.14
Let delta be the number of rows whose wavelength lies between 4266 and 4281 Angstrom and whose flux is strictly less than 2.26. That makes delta 3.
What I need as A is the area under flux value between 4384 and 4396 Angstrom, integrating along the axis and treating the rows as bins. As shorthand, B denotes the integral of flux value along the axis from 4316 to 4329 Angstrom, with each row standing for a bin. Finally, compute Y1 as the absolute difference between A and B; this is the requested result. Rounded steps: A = 27.1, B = 29.4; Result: 2.4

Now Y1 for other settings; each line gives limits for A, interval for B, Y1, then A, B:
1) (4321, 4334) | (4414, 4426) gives 1.6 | 28.8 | 27.2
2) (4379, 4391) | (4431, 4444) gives 0.5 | 28.0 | 28.4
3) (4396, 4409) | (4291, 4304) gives 1.8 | 29.6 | 31.4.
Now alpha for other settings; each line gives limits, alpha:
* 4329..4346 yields 4342.5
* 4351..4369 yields 4367.5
